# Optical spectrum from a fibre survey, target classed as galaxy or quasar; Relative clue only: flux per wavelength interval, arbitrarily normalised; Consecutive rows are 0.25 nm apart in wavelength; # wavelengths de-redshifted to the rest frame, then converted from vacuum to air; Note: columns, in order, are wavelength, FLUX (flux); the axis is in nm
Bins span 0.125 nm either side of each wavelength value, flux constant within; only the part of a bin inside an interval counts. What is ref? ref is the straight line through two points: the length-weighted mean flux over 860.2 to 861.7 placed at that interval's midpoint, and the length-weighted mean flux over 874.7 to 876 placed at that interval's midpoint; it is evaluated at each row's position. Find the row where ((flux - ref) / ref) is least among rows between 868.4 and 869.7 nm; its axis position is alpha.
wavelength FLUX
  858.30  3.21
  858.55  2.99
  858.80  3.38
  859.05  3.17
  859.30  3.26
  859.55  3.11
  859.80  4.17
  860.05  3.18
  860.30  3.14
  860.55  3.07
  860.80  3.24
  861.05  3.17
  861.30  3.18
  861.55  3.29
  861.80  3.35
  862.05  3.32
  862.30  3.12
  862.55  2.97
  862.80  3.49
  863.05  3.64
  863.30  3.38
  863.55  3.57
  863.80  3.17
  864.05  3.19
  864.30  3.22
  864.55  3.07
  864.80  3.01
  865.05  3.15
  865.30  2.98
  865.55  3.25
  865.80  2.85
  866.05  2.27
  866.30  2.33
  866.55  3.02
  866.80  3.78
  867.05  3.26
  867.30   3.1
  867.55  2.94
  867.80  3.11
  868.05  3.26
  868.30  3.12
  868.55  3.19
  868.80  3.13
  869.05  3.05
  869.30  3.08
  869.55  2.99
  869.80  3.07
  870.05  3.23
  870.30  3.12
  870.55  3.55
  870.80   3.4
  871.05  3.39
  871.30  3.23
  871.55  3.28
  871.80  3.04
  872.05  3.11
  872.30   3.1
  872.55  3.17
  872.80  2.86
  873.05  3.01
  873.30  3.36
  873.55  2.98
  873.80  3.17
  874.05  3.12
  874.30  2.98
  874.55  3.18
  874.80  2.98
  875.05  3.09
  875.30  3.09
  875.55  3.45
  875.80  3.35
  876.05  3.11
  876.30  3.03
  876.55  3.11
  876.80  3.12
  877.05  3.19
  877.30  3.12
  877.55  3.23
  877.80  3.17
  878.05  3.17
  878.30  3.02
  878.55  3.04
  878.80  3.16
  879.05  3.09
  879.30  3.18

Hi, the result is 869.55 nm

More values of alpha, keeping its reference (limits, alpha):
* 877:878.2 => 877.30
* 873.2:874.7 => 874.30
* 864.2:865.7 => 865.30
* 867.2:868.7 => 867.55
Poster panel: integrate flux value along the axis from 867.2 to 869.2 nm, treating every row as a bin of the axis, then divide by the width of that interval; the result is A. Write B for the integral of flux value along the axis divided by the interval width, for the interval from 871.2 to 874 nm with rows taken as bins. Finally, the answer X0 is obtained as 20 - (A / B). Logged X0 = 19.0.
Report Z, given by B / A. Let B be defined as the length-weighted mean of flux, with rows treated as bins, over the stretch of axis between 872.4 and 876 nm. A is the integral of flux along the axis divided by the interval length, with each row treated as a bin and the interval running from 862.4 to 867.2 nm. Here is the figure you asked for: 1.00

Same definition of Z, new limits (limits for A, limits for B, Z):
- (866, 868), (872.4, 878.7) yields 1.04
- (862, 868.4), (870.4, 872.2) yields 1.05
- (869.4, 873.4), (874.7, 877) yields 0.99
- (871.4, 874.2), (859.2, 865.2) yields 1.05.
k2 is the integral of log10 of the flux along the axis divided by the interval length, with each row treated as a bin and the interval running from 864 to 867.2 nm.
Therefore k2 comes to 0.477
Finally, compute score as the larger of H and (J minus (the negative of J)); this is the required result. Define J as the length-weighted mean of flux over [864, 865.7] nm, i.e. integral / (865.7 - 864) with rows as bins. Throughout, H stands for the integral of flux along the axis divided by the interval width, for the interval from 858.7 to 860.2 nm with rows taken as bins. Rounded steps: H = 3.37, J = 3.12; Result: 6.23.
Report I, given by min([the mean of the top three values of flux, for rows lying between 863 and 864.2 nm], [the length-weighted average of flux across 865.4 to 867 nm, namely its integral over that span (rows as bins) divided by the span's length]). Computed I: 2.93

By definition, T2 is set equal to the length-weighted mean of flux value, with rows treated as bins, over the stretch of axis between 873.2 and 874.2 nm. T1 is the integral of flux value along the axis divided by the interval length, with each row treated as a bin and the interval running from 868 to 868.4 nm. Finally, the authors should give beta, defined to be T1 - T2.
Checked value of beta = 0.03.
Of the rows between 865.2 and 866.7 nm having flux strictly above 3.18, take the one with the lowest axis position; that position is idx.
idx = 865.55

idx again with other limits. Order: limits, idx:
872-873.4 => 873.30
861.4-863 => 861.55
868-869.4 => 868.05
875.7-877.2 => 875.80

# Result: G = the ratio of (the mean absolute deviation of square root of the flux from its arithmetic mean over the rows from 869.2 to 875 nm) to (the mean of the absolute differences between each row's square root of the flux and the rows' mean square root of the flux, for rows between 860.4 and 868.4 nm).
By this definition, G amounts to 0.6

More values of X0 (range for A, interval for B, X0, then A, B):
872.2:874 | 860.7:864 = 19.1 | 3.09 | 3.30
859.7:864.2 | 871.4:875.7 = 18.9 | 3.31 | 3.12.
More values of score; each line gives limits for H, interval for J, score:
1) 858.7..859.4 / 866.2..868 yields 6.19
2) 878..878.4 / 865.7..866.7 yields 5.28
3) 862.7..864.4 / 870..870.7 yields 6.62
